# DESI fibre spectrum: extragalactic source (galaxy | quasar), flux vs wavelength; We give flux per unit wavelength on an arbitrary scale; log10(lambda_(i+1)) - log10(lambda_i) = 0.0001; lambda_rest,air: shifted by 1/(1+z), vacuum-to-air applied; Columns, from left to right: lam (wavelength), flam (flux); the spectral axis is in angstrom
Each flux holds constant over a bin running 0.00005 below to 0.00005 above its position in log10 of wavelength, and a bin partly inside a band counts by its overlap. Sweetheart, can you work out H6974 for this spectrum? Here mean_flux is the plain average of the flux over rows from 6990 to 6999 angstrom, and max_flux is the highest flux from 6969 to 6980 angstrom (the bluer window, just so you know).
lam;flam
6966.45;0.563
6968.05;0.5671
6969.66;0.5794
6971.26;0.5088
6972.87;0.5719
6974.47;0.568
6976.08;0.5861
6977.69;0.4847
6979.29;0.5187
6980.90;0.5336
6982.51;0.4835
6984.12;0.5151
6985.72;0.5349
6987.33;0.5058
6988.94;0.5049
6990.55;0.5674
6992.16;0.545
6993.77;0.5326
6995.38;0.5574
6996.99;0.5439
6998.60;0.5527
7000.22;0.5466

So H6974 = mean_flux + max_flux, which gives 1.14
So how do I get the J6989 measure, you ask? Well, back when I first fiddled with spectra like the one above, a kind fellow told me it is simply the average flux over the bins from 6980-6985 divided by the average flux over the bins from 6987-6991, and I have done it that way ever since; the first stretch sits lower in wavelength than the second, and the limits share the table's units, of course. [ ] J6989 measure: 0.97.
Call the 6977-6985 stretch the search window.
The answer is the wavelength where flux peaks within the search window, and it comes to 6980.90 angstrom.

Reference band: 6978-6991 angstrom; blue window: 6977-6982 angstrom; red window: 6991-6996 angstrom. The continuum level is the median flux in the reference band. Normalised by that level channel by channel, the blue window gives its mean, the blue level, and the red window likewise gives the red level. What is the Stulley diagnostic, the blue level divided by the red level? 0.94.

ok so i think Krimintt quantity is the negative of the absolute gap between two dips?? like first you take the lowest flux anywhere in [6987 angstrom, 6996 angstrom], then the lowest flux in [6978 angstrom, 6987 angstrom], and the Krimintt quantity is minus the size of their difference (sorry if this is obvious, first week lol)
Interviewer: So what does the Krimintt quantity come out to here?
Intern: -0.021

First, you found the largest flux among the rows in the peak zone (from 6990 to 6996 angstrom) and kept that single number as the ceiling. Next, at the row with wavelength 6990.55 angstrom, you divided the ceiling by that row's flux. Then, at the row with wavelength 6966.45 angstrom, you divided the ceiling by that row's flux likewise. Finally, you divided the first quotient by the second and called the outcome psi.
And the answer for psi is 0.99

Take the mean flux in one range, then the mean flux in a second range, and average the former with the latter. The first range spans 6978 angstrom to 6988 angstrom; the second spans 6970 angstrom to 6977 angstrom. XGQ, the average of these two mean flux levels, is 0.537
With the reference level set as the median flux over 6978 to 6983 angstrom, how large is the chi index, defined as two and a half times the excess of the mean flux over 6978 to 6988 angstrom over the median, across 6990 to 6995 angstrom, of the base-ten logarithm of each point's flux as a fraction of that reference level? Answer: 1.23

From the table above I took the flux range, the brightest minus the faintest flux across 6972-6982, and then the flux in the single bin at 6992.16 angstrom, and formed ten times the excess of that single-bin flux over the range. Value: 4.44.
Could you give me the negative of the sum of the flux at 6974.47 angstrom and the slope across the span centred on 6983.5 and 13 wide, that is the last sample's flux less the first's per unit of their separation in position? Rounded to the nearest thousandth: -0.570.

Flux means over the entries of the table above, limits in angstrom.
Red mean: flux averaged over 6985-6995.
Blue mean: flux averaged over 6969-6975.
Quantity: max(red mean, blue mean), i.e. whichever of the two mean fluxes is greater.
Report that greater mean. 0.557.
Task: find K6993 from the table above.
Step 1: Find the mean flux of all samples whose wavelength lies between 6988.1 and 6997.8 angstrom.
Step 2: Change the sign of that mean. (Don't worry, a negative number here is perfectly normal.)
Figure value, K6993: -0.542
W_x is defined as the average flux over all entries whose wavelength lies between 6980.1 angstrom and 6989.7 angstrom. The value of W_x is 0.513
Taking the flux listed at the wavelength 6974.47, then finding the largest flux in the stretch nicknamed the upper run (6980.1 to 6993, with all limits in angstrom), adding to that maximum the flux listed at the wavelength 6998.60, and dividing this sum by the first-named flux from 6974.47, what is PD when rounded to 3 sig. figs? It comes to 1.97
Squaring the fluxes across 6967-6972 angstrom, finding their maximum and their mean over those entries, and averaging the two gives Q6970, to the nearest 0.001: 0.321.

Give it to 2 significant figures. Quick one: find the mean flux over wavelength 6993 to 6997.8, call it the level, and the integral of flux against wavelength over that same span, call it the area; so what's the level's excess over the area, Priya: -2.1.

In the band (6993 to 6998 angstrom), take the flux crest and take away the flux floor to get 0.025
